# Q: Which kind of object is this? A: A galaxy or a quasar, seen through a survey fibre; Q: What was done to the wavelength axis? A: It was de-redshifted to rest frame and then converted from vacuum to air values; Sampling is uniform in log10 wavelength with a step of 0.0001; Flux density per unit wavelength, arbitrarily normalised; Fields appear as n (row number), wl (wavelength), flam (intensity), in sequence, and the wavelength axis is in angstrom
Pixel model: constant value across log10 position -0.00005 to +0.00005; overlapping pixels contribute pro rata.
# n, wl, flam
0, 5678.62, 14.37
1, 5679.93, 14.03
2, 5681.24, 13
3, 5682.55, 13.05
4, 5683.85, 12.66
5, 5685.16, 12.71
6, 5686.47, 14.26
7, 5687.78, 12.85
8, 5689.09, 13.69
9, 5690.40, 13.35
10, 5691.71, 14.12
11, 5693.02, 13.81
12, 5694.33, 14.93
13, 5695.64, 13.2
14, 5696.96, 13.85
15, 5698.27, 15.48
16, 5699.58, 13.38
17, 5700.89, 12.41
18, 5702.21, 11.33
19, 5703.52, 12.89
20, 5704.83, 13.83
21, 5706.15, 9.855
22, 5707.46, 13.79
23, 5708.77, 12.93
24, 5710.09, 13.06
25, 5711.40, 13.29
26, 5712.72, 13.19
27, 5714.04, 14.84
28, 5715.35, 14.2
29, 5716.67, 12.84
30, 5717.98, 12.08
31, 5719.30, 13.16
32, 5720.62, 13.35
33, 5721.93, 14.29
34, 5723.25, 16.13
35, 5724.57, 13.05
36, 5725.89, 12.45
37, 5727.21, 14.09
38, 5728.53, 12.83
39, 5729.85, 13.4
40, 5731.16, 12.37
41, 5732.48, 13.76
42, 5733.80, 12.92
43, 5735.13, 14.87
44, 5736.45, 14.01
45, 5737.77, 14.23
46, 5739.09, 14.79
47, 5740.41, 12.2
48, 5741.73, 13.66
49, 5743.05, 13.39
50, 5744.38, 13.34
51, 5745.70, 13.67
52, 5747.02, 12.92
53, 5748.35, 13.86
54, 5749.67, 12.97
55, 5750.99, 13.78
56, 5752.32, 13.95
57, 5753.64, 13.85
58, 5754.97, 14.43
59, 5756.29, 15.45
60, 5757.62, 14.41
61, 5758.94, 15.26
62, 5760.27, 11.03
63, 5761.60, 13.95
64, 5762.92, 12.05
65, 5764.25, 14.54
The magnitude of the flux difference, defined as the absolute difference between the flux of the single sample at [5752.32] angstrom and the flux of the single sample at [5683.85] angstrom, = 1.3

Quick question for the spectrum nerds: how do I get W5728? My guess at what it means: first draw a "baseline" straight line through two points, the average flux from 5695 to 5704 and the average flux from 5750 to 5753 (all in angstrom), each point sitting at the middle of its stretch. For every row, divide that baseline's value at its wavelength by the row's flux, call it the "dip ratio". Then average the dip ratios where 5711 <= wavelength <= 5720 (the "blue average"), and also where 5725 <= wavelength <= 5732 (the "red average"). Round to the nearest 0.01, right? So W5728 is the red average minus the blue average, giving 0.04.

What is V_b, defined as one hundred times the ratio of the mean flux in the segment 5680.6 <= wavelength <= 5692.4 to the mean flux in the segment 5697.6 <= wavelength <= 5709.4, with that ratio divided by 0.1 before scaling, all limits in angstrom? 1033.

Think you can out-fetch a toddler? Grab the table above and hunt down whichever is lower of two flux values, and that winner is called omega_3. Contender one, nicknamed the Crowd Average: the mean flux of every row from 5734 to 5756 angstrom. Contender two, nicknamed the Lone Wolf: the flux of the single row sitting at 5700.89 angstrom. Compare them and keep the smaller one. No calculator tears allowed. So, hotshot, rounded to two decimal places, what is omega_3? 12.41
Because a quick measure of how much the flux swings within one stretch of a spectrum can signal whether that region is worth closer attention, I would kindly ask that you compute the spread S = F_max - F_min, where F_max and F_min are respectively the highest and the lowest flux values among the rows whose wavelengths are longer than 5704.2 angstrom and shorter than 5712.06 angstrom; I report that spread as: 4.0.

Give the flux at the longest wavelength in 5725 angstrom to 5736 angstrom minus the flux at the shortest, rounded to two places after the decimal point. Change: 2.42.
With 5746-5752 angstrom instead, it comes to 0.86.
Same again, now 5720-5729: -0.52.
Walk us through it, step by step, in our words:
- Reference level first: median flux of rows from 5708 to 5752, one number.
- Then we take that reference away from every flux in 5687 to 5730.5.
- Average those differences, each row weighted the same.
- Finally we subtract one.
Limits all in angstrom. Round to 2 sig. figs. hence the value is -0.96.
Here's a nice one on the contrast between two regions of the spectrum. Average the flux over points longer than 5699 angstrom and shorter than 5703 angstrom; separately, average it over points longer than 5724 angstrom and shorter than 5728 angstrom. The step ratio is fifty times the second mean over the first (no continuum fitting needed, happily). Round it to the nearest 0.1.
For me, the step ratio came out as 53.3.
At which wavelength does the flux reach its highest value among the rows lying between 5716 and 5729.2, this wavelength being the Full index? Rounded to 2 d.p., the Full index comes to 5723.25 angstrom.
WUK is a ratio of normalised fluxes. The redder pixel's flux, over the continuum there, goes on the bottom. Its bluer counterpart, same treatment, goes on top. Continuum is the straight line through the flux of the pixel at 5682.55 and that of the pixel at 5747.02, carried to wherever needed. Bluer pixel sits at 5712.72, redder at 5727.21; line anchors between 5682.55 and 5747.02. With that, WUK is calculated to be 0.93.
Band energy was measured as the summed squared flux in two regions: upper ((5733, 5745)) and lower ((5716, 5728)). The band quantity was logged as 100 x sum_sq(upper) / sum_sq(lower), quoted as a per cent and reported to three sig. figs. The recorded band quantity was 103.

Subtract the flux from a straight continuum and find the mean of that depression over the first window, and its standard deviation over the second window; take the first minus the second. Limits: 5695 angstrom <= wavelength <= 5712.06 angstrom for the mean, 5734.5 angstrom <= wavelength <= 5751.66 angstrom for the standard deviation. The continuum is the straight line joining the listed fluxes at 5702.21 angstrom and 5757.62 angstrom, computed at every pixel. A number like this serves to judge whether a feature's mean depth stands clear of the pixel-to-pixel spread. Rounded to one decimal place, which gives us -2.5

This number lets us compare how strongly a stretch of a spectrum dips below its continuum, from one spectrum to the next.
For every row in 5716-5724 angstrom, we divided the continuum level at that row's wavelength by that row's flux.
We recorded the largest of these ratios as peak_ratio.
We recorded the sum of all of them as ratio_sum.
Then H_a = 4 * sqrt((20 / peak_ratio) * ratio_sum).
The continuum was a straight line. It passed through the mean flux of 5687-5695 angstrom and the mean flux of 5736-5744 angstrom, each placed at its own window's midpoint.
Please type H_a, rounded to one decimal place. 41.4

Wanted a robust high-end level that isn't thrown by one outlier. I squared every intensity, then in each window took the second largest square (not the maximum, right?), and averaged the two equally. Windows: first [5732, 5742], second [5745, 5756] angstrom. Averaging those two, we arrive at 207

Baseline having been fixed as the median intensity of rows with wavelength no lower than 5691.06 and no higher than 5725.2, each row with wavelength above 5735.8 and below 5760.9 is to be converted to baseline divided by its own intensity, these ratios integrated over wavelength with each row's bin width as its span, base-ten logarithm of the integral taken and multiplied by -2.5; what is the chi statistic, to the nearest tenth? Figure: -3.5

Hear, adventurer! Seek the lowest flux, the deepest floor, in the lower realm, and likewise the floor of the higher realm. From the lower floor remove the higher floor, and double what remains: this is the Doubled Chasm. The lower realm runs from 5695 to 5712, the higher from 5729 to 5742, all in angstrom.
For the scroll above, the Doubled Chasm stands -4.7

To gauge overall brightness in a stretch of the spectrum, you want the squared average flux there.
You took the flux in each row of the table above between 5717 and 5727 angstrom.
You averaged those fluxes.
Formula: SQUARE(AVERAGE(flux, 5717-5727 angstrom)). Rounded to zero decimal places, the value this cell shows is 182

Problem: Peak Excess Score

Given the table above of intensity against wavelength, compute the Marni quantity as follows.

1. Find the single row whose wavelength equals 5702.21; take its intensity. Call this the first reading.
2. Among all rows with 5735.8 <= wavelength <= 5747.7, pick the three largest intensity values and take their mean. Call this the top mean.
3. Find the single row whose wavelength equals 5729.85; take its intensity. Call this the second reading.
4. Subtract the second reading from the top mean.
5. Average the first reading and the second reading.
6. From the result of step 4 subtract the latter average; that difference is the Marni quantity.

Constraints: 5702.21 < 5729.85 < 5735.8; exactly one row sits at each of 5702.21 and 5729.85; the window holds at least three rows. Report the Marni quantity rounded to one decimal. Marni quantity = -11.4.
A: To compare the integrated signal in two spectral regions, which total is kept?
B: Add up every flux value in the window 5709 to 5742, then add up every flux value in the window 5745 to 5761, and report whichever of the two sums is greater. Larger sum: 339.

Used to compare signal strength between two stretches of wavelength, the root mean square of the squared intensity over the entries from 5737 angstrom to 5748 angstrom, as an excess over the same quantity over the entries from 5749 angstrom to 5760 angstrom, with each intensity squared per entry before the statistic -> -21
